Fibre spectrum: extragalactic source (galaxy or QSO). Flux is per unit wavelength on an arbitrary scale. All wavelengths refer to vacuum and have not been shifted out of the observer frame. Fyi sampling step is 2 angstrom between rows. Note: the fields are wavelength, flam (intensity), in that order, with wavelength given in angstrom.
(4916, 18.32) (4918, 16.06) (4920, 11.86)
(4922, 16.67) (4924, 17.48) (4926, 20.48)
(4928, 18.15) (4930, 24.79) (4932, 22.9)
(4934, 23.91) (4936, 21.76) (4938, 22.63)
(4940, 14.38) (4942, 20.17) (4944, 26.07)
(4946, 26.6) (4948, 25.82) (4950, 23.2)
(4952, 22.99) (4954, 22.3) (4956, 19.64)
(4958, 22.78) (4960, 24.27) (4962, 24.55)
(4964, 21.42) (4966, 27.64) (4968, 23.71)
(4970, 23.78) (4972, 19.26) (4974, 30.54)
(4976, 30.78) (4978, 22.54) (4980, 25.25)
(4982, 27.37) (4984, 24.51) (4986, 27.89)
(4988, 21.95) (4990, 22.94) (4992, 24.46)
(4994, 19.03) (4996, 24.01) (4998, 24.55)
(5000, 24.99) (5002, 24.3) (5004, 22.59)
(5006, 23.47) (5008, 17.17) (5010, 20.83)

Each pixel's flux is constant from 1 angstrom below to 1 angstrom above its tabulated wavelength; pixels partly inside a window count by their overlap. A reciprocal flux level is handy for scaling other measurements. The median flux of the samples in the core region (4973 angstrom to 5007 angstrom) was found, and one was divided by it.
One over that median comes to 0.0409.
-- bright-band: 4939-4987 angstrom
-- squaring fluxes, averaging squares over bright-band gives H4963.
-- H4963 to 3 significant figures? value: 592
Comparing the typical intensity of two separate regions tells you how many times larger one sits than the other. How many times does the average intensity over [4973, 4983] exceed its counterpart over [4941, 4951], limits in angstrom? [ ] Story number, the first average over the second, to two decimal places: 1.12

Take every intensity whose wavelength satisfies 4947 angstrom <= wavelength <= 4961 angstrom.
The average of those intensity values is 23.0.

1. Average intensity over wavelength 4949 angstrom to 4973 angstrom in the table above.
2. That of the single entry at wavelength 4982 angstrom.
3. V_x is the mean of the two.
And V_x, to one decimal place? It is 25.2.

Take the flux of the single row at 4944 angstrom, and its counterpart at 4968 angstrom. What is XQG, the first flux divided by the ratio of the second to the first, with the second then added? 52.4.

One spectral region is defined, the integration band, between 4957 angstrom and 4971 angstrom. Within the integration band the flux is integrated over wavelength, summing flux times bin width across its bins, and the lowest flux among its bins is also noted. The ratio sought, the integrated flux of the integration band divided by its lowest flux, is 15.7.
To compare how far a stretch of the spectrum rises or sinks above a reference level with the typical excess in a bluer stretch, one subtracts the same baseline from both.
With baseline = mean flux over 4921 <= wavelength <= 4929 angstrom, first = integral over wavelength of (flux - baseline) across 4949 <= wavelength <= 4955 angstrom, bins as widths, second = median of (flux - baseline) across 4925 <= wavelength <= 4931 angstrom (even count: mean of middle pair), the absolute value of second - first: 26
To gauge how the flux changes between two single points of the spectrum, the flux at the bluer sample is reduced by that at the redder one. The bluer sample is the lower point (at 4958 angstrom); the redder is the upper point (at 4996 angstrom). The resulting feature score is -1.2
